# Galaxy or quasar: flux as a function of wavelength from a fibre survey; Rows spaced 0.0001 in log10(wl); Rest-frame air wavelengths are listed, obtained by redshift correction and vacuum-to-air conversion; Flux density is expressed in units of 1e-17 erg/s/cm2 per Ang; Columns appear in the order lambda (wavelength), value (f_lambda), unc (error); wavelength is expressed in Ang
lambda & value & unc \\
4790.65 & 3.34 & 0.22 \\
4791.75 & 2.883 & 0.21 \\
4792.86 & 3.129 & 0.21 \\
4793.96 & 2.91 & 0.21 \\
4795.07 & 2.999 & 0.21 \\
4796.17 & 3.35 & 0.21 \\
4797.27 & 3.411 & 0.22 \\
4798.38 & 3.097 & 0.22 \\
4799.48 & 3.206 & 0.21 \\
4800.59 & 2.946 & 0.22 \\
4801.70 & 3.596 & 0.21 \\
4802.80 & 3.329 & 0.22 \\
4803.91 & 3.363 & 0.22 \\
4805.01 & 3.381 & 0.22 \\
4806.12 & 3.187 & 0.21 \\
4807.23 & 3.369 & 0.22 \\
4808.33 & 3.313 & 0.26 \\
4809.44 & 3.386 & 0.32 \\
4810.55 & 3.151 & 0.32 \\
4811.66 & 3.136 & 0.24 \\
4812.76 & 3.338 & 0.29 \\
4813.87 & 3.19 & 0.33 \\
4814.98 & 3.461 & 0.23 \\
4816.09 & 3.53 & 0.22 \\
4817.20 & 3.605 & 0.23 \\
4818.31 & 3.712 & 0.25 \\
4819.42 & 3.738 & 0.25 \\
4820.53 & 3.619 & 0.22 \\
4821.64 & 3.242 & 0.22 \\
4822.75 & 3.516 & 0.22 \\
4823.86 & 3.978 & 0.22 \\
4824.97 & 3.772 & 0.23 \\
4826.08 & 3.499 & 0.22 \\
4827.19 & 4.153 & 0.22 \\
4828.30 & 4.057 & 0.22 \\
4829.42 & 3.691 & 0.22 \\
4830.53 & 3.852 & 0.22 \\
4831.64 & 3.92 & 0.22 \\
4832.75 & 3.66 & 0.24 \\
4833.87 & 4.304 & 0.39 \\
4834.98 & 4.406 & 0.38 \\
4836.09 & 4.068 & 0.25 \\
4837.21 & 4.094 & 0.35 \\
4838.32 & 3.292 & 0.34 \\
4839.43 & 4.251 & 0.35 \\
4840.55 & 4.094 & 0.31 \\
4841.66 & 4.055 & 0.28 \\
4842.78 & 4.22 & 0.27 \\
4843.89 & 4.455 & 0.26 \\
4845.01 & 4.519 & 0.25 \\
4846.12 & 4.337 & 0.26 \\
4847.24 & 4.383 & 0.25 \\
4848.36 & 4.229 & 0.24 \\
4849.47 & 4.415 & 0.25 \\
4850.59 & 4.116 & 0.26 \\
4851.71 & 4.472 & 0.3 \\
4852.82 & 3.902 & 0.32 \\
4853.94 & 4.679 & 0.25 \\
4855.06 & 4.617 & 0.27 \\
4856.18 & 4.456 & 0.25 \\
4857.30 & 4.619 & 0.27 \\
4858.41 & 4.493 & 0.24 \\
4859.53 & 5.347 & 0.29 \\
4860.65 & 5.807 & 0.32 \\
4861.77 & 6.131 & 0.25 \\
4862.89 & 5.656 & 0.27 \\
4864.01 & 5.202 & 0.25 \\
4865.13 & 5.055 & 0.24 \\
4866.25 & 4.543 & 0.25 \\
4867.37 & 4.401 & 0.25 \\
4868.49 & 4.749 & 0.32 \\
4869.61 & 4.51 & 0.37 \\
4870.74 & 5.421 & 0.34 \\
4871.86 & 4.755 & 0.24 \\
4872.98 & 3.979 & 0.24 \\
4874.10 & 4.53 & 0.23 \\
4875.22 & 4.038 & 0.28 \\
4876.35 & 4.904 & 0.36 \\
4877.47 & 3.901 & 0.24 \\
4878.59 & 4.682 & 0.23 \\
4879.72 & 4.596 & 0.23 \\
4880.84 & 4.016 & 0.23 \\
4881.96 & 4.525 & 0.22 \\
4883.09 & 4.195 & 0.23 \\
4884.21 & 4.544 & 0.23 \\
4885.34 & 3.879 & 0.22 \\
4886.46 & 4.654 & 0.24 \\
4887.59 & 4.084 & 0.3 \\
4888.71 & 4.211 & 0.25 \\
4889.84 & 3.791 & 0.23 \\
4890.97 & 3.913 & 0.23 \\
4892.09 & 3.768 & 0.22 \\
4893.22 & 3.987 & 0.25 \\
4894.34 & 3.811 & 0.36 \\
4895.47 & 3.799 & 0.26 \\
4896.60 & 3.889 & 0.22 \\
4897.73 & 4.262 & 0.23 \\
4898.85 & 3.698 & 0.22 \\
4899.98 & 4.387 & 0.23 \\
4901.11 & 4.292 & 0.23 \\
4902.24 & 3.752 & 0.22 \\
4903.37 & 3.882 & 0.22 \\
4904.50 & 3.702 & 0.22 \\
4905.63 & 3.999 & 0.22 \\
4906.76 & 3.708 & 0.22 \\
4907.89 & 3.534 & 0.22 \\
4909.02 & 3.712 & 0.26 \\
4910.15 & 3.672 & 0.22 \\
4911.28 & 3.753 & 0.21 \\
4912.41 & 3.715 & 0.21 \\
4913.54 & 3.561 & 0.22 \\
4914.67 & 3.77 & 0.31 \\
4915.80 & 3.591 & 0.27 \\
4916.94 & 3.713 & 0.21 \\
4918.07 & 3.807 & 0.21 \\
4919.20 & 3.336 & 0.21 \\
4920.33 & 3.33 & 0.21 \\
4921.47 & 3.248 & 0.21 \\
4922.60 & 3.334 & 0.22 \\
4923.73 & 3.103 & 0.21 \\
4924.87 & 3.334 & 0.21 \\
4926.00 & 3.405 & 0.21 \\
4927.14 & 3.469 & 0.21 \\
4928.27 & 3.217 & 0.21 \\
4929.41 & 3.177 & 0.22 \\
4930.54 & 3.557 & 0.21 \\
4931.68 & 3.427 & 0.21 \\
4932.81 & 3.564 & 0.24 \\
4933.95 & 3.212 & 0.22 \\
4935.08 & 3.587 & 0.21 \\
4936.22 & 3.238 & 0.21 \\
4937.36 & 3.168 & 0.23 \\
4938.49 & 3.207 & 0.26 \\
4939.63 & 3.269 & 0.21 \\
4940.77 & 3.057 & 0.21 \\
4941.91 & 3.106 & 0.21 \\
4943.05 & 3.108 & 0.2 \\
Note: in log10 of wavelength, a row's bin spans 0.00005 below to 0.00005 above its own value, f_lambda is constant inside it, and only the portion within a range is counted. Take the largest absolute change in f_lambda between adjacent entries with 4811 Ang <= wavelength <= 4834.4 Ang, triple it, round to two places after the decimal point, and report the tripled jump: 1.96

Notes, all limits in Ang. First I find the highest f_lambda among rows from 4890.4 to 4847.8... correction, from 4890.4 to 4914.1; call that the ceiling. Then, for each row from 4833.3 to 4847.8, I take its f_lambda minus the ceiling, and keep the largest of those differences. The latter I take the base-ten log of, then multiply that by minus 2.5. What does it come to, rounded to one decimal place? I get 2.2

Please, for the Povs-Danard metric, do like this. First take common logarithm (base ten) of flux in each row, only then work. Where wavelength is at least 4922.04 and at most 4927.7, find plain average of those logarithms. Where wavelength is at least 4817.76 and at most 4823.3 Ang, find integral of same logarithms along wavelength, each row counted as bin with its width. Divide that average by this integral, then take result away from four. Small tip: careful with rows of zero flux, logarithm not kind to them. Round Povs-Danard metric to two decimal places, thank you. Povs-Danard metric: 3.83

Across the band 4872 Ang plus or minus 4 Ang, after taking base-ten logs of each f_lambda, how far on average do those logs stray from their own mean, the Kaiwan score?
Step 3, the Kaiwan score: 0.0328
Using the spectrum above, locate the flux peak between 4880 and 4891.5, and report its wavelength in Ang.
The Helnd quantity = 4886.46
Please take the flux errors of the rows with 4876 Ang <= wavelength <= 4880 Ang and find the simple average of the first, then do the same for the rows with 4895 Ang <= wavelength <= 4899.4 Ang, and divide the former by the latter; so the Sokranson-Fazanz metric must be 1.1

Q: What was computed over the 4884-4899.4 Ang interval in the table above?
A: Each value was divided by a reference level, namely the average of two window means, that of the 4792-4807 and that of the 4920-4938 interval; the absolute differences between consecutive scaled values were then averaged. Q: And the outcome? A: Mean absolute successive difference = 0.100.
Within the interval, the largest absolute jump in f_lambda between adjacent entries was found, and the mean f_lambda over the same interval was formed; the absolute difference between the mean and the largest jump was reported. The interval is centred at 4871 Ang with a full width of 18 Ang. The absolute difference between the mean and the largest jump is 3.7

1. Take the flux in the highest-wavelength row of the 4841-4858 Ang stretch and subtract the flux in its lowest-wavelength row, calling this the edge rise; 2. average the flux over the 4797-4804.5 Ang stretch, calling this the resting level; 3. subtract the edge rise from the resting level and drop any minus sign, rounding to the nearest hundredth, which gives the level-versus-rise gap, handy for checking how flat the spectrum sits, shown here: 2.71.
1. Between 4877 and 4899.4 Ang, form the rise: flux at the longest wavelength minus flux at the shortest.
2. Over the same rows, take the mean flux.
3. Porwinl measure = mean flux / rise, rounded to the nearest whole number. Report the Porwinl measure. -20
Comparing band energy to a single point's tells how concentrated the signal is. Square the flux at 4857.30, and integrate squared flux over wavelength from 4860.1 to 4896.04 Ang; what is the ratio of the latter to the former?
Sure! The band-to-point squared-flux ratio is 35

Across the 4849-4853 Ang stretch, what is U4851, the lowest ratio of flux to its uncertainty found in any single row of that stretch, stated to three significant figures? 12.2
